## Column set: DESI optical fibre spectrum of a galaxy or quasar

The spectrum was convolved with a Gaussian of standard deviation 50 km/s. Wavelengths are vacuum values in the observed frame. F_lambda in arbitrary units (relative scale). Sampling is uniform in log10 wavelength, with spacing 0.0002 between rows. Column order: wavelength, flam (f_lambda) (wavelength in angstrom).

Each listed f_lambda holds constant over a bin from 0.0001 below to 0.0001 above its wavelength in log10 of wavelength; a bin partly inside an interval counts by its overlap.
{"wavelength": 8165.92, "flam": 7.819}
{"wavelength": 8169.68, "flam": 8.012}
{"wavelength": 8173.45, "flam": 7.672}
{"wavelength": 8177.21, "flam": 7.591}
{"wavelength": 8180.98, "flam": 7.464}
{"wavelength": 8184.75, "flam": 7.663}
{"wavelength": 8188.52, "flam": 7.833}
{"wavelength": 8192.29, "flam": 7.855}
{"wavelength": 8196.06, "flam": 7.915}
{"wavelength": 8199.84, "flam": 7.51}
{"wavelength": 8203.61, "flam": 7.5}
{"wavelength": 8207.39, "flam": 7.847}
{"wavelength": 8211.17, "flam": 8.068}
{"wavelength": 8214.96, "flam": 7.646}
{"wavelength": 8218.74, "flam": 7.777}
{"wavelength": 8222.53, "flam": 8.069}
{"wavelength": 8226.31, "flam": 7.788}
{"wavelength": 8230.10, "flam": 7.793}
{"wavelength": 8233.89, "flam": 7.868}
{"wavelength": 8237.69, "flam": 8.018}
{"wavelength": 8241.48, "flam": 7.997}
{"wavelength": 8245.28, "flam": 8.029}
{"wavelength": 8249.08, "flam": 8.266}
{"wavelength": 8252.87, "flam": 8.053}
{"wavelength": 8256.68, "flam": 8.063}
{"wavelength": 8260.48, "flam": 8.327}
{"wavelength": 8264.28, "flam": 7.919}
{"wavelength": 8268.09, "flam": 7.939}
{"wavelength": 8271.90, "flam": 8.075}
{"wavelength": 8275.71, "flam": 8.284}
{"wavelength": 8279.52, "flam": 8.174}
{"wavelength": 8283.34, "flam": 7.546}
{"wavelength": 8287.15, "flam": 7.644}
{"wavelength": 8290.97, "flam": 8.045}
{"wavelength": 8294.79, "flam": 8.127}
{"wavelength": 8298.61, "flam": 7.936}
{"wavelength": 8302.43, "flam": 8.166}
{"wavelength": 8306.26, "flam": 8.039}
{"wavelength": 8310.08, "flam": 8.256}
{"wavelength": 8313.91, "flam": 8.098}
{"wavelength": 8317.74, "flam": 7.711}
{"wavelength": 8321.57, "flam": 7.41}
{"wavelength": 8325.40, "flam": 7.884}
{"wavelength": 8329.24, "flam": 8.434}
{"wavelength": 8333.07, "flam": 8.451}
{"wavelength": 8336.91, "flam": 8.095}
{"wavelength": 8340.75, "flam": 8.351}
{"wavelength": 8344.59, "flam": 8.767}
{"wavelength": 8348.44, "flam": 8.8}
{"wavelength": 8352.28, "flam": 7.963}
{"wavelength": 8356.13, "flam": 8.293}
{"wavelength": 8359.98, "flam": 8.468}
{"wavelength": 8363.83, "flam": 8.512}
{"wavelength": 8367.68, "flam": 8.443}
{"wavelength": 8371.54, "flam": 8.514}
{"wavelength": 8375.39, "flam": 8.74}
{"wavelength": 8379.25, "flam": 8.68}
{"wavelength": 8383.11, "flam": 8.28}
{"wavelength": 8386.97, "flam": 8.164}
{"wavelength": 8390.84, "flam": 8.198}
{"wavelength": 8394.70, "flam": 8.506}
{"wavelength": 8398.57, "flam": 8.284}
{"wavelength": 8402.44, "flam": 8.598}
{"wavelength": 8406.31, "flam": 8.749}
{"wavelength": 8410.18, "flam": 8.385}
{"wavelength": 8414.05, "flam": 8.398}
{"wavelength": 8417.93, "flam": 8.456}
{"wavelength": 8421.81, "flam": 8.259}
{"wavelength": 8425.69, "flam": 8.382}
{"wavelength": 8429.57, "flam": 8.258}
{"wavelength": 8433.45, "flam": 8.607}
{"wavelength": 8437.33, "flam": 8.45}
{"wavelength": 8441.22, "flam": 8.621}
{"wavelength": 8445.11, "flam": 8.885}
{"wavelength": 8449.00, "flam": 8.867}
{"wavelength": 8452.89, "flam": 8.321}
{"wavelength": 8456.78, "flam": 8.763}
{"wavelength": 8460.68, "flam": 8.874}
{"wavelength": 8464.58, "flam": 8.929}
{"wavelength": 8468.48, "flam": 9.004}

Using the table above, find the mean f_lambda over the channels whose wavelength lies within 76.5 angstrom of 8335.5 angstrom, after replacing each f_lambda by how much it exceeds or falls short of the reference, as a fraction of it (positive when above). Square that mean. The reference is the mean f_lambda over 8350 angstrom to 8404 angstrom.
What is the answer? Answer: 0.0004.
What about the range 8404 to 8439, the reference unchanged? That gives 0.0000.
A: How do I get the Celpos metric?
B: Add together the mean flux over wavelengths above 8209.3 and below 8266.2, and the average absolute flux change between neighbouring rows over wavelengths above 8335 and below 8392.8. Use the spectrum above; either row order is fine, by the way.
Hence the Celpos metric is 8.20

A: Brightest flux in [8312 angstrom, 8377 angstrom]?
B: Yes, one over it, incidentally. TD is 0.114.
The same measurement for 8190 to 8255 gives 0.121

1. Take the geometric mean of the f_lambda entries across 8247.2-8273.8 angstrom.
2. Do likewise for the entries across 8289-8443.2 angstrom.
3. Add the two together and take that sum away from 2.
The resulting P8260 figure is -14.4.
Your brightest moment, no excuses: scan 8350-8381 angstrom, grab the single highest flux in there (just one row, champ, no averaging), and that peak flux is 8.74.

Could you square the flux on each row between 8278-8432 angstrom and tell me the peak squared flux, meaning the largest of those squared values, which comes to 77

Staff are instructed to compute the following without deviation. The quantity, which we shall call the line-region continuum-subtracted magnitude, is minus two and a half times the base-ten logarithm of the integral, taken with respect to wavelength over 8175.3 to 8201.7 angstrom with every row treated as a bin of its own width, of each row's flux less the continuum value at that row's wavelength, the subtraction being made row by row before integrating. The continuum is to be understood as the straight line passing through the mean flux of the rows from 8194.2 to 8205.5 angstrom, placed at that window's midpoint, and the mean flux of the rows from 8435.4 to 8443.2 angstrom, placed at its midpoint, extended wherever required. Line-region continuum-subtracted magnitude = -0.9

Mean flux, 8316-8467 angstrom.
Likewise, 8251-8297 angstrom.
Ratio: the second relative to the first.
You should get 0.95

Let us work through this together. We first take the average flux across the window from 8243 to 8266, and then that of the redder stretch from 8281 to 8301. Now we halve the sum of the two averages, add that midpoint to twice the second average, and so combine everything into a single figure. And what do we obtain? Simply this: 23.7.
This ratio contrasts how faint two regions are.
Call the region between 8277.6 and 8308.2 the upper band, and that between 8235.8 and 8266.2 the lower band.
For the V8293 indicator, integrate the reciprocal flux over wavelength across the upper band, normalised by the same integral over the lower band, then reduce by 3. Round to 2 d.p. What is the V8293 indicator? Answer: -1.98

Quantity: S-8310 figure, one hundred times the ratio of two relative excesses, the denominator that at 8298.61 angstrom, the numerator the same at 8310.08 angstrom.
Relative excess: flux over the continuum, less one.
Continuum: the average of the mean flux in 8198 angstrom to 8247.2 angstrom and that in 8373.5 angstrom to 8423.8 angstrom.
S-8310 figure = -58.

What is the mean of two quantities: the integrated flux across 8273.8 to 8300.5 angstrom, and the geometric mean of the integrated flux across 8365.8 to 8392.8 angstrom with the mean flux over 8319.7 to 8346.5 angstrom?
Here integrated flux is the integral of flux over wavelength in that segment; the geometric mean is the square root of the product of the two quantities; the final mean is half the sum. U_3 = 128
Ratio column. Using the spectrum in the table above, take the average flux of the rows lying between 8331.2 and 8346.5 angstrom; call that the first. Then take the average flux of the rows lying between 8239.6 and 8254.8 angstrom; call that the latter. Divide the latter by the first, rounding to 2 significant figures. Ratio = 0.96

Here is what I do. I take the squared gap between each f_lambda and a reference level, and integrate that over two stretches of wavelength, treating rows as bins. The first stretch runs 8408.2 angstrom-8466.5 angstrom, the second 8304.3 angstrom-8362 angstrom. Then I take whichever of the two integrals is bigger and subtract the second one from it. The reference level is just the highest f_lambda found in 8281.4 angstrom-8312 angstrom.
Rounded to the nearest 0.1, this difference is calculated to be 1.0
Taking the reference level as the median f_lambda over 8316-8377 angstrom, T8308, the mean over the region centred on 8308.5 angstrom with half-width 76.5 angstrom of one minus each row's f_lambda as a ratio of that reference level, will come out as 0.03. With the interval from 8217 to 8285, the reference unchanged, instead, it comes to 0.05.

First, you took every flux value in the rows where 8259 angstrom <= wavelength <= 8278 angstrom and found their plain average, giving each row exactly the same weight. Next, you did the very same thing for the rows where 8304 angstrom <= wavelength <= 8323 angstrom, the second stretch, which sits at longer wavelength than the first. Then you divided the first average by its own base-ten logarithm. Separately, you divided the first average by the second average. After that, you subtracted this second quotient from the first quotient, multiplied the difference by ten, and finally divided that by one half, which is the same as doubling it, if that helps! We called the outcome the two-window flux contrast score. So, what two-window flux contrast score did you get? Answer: 158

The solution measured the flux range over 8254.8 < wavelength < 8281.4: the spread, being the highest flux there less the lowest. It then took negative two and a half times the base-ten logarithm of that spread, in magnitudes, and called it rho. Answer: 1.0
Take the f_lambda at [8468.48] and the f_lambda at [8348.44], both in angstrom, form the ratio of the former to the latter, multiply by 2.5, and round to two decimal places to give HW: 2.56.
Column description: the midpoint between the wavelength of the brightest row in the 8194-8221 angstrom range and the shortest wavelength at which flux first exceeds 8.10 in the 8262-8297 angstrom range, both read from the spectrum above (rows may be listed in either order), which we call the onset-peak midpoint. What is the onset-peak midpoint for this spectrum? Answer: 8243.4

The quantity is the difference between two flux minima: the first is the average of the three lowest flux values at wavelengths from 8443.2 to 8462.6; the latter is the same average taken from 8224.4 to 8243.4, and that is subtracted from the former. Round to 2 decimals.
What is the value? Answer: 0.83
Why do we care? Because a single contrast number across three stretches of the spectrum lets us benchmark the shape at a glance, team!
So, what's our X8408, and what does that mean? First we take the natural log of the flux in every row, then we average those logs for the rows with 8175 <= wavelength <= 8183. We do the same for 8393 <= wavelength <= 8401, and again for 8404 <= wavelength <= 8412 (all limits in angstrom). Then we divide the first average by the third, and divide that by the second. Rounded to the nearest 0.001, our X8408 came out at 0.442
